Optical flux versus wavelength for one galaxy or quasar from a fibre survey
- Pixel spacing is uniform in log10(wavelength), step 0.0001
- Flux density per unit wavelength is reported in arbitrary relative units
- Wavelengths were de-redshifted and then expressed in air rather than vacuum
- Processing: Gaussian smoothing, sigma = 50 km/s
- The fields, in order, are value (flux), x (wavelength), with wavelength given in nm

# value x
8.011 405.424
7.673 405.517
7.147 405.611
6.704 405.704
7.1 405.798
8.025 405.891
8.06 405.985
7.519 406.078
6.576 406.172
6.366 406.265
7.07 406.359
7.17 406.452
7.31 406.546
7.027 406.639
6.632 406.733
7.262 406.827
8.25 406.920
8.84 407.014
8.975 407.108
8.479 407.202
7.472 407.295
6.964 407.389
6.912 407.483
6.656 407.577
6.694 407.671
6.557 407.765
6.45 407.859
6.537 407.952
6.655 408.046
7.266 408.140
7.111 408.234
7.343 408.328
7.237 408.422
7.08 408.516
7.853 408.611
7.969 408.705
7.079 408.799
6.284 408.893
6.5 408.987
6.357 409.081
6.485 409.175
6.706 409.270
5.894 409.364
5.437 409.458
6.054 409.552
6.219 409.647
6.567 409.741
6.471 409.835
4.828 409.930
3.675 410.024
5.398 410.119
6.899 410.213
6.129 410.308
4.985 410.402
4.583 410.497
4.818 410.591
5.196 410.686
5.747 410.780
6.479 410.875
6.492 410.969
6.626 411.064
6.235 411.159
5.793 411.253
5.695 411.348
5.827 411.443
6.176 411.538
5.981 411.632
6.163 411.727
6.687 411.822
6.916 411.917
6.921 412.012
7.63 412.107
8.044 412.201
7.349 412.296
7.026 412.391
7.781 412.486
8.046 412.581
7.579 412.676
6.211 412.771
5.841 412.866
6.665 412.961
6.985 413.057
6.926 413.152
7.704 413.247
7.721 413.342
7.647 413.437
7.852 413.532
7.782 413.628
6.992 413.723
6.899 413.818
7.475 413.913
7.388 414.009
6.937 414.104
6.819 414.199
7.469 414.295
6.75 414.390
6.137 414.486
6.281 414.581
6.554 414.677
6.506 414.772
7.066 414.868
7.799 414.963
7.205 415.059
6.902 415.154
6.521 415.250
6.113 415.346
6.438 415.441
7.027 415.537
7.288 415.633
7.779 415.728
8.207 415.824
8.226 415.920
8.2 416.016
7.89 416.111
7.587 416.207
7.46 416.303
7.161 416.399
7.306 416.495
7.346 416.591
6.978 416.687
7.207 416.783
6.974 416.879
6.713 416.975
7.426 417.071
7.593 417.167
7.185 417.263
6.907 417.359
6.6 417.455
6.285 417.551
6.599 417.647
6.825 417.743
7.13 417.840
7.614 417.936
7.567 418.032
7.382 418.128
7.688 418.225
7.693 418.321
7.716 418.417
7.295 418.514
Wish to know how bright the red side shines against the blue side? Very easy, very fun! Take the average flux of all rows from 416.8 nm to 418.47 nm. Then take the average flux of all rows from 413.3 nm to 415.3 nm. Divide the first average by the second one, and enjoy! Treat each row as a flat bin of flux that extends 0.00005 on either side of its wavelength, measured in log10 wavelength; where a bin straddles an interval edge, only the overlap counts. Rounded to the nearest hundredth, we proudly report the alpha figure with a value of 1.01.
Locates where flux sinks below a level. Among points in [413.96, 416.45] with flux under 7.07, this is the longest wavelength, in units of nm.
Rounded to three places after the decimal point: 415.537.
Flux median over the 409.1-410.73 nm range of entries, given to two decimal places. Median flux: 5.89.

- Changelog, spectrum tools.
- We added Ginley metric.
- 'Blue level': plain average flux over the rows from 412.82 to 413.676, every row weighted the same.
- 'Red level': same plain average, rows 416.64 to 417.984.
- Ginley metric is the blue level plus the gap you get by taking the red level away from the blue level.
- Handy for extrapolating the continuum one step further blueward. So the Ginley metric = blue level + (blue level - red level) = 7.5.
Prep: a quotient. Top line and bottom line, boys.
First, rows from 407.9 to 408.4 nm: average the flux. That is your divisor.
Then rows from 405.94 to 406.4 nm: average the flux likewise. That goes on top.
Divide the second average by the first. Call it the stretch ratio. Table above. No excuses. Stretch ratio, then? 1.02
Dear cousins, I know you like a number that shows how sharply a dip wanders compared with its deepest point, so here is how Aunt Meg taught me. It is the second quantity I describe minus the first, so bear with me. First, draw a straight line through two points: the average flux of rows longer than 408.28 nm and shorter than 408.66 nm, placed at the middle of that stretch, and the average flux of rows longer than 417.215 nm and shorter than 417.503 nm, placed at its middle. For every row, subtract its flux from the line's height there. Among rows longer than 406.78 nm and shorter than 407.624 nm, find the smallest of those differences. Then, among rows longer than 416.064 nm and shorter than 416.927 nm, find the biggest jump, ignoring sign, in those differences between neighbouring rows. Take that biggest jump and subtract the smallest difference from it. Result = 1.9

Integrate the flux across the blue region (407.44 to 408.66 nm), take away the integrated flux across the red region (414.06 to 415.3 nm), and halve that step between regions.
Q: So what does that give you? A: 0.00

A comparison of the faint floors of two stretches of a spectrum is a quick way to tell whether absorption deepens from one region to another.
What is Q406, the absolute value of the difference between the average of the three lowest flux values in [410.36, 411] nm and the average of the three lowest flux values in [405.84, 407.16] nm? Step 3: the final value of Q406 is 1.7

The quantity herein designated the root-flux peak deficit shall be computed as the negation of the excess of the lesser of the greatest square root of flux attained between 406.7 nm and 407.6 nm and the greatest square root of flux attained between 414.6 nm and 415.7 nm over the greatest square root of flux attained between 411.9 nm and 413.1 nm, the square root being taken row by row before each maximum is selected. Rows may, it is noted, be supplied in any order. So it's 0.04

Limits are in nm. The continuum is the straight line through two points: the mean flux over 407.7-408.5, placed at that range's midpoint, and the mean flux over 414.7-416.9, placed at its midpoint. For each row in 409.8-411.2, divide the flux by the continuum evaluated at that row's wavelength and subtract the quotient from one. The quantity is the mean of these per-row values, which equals 0.20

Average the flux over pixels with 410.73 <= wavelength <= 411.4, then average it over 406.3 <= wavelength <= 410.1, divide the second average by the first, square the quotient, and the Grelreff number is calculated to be 1.2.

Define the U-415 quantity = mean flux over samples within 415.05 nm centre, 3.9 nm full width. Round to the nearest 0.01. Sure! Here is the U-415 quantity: 7.20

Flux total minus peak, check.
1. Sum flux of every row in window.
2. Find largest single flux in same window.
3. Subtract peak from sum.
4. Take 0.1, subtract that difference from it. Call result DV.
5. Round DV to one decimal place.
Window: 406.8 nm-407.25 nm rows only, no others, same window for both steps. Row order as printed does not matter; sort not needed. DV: -32.7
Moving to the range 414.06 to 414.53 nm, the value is -26.5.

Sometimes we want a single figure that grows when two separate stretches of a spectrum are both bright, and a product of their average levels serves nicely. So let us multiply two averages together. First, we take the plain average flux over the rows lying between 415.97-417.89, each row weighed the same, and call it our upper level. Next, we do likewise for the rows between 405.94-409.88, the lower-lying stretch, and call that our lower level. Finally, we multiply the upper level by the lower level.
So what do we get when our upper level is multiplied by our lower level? 50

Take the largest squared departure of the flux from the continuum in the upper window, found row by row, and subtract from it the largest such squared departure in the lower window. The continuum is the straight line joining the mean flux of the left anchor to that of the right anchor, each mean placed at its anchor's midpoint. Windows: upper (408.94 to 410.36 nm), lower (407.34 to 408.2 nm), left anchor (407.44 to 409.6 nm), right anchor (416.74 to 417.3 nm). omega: 10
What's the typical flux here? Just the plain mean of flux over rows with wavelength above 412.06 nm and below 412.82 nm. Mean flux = 7.5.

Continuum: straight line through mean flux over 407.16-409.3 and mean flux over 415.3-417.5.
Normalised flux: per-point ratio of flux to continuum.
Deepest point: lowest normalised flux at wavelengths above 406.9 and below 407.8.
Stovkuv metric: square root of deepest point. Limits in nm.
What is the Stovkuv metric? 0.970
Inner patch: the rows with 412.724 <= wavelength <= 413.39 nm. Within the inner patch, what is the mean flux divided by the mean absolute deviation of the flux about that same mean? 13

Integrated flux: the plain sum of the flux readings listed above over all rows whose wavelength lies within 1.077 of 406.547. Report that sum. 170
